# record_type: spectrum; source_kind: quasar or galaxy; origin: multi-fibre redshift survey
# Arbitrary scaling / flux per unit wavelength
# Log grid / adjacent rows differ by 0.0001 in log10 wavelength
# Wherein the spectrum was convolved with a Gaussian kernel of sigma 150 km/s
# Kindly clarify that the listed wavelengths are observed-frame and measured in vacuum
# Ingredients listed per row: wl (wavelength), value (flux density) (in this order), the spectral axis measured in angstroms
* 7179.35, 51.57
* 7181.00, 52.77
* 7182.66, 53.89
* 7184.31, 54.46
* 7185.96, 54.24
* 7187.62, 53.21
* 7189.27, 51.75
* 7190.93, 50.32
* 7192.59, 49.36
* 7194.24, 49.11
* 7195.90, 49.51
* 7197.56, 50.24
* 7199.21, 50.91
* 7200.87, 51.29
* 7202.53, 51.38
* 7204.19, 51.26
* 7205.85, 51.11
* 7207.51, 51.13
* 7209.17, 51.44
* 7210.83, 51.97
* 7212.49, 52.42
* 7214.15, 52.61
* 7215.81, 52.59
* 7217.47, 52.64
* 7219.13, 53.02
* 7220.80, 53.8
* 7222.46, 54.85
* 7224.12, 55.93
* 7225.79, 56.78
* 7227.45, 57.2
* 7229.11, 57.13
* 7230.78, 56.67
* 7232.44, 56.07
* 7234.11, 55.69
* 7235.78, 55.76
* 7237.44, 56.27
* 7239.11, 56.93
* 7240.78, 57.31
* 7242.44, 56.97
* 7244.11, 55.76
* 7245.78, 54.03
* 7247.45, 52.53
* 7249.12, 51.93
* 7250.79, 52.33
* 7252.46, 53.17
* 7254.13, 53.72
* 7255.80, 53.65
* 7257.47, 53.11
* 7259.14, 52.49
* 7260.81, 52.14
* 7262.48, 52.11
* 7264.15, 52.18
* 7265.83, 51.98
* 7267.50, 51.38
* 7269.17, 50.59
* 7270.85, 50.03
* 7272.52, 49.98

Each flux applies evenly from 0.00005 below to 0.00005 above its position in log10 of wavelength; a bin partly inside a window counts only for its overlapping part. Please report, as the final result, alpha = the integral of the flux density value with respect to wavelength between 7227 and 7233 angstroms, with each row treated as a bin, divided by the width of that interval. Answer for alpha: 56.8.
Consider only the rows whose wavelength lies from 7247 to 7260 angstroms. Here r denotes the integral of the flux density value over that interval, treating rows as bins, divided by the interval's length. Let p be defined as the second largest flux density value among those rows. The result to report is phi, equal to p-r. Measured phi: 0.76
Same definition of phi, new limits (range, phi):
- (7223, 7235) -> 0.69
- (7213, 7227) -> 1.84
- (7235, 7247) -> 0.93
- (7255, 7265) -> 0.49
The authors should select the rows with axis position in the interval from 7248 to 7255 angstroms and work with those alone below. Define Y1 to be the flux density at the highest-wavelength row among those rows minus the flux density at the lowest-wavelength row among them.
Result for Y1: 1.8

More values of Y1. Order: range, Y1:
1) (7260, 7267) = -0.2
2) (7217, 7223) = 2.2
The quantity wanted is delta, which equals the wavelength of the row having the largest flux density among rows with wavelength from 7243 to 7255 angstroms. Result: 7244.11 angstroms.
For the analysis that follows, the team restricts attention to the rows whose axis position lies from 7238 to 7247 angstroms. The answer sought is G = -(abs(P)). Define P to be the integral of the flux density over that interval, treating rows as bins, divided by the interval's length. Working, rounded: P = 56.0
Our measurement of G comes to -56.0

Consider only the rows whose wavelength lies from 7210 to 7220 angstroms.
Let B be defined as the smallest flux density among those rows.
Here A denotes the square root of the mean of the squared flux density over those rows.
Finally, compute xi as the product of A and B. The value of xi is 2731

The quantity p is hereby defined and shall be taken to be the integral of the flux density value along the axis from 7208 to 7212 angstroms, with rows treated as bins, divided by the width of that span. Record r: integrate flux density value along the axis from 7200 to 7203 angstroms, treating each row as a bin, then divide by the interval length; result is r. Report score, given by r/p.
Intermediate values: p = 51.7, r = 51.3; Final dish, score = 0.99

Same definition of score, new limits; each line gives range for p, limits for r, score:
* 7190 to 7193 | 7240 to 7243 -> 1.15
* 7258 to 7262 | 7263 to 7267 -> 0.99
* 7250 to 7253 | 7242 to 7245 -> 1.07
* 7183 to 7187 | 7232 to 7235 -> 1.03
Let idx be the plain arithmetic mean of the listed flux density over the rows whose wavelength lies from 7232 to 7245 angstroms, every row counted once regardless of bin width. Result 56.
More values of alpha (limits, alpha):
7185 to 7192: 52.3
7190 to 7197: 49.6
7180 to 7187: 53.8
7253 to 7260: 53.3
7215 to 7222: 53.1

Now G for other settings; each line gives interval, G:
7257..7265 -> -52.4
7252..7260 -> -53.3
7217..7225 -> -54.1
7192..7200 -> -49.9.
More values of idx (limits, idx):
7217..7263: 55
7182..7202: 52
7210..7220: 53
